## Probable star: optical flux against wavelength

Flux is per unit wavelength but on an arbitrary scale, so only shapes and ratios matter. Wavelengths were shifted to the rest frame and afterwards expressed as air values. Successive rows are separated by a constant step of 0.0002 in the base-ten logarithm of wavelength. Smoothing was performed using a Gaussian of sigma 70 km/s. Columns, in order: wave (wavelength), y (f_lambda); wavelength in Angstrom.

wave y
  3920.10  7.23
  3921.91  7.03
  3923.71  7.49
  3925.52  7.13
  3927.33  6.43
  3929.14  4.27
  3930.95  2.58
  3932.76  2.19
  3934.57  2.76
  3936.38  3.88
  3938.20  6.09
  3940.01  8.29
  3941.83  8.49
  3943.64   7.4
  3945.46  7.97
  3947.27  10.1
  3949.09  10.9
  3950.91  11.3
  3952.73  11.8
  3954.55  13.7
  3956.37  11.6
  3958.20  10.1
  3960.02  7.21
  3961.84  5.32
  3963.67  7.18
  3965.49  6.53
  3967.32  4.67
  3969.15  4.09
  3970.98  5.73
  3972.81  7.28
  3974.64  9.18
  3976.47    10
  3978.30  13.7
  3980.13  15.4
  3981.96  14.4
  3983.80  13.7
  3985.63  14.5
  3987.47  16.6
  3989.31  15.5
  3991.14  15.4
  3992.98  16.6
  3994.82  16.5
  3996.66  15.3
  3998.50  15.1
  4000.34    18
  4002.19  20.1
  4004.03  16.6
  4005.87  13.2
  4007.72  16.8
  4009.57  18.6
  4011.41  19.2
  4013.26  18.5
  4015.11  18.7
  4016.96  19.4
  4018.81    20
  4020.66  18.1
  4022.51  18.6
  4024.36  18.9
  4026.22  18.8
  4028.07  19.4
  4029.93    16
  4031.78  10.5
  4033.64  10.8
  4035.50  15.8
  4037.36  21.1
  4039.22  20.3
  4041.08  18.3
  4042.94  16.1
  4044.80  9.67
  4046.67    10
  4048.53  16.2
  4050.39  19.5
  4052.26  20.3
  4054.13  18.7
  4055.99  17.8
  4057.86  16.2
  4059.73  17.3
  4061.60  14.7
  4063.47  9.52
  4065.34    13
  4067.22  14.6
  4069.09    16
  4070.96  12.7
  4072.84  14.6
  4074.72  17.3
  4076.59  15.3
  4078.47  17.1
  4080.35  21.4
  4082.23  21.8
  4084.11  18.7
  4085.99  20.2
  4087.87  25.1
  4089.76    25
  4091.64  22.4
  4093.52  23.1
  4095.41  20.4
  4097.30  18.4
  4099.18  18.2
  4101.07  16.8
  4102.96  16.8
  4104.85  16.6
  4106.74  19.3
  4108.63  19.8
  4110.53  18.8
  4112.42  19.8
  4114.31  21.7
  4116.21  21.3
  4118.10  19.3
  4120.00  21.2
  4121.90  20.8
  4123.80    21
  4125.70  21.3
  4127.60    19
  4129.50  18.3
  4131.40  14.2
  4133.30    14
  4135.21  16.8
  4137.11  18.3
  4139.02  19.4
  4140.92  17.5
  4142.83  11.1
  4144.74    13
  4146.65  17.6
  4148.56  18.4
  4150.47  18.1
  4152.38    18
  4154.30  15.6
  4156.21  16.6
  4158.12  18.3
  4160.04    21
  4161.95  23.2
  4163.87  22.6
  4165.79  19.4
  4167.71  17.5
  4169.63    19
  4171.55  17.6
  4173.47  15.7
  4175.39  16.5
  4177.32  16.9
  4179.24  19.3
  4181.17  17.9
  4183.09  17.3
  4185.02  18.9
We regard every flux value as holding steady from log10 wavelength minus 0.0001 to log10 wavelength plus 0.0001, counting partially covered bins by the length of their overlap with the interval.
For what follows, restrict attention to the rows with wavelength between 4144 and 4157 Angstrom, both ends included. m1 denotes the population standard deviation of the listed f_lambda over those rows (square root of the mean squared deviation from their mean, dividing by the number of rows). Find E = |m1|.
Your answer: 1.8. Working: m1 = 1.8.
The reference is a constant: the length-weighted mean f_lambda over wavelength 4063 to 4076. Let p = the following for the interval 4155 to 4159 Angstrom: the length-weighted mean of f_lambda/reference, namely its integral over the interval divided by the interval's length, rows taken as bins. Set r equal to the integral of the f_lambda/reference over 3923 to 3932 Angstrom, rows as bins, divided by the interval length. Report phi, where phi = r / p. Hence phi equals 0.32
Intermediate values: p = 1.23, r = 0.39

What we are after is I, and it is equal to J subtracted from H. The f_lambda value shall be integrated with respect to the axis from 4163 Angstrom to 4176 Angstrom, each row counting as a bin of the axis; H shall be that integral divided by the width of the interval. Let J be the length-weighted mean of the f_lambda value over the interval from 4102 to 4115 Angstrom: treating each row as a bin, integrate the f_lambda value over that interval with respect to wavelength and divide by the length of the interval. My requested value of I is -1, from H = 18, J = 19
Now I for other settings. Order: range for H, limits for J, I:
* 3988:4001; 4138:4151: 0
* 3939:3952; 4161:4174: -10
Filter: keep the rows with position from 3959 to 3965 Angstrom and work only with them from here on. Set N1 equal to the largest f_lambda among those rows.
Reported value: 7.21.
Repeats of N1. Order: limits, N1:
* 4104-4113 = 19.8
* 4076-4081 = 21.4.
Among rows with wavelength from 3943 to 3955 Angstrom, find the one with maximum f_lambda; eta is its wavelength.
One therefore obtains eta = 3954.55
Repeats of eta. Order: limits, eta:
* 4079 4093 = 4087.87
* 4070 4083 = 4082.23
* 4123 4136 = 4125.70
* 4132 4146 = 4139.02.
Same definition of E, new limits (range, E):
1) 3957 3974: 1.7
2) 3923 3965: 3.1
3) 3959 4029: 4.9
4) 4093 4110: 2.0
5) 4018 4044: 3.1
